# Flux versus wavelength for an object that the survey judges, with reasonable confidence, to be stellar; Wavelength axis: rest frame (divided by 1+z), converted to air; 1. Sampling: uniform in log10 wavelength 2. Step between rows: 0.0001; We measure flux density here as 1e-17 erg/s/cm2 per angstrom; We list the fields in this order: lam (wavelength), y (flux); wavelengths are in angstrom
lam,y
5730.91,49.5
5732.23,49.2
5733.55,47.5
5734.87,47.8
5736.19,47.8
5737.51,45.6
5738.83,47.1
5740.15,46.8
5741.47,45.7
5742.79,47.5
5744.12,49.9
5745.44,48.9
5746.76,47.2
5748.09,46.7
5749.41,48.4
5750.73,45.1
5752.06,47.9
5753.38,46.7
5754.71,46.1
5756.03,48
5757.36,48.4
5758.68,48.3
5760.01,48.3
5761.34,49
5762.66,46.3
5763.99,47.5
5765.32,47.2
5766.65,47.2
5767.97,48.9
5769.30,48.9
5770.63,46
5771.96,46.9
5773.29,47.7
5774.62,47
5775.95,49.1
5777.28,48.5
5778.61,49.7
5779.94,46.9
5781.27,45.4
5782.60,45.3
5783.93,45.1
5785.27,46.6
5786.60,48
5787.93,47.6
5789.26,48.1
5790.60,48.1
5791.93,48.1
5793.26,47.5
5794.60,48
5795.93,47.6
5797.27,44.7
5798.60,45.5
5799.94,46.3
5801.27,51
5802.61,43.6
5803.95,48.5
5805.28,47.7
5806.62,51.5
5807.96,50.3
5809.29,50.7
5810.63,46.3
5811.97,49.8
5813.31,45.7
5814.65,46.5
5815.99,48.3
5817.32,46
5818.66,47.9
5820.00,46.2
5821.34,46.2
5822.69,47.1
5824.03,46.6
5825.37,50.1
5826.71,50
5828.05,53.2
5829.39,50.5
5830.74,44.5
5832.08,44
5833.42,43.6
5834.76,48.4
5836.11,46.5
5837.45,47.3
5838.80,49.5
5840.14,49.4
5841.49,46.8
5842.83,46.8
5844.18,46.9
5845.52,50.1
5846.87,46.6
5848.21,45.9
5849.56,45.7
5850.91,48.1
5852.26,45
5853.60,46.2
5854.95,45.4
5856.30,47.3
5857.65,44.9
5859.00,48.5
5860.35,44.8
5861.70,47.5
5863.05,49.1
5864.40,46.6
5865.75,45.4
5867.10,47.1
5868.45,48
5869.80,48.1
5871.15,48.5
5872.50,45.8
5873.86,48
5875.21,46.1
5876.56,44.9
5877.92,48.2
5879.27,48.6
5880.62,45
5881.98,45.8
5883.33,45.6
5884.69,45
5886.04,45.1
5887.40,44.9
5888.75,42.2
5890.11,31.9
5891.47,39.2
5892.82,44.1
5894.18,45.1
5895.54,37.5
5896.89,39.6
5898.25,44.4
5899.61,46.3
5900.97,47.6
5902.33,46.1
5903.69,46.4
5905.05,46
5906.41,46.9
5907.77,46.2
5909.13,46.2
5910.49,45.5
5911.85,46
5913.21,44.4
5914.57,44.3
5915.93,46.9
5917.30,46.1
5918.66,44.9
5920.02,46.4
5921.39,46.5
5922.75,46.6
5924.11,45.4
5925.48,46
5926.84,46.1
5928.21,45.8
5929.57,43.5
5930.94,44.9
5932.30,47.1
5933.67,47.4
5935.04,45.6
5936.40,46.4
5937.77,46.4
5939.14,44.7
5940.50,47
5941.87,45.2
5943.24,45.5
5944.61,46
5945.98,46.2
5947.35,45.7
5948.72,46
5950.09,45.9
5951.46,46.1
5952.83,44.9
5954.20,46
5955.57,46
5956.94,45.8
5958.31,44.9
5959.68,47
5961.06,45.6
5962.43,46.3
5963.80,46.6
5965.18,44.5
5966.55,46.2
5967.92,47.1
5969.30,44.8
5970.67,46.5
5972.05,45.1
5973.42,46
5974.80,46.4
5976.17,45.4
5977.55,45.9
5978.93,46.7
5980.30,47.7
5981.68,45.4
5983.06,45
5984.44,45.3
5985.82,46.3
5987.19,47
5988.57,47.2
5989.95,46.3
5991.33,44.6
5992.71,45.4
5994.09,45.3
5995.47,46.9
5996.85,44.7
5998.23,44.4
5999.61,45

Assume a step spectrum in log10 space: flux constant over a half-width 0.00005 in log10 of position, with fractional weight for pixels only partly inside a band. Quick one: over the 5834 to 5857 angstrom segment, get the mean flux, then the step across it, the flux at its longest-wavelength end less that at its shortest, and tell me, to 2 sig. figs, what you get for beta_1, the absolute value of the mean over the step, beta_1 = 43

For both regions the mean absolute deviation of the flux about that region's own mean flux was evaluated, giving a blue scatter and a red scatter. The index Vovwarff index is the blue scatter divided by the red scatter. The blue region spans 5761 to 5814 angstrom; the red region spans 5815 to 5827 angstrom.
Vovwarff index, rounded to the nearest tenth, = 1.0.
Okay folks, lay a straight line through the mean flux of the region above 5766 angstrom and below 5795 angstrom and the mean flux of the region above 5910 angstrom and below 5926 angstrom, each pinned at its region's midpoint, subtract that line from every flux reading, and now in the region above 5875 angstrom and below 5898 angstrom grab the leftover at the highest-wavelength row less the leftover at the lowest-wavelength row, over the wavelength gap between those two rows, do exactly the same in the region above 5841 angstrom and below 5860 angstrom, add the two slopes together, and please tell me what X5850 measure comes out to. -0.18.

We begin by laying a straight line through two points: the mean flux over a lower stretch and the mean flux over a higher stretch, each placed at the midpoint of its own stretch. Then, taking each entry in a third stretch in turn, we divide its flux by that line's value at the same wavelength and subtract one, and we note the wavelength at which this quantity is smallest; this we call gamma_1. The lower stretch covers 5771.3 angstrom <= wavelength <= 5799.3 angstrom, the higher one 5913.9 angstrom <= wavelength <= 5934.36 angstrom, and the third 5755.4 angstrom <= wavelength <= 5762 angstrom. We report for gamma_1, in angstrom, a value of 5756.03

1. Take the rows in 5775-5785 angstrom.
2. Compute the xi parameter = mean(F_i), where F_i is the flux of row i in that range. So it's 47.1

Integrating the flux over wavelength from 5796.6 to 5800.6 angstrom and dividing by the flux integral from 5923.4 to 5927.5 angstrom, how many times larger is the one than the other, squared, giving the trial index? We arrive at 0.94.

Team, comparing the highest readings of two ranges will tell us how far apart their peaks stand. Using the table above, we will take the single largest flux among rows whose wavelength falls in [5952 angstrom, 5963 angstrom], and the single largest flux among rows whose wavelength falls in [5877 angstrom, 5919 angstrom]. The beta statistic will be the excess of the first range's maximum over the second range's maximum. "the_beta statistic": -1.6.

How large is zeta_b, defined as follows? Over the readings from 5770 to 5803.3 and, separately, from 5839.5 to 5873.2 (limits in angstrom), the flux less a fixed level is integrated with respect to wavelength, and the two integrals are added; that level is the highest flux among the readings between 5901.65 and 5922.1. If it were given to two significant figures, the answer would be 10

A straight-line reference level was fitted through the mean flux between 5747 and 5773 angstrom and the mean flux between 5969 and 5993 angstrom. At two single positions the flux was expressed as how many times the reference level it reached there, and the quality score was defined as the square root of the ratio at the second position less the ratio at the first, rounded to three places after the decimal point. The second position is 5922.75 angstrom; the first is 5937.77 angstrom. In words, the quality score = 0.046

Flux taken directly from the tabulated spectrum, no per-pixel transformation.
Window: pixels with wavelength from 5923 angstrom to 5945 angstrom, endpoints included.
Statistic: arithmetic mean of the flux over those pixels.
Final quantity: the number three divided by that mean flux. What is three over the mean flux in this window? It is 0.0655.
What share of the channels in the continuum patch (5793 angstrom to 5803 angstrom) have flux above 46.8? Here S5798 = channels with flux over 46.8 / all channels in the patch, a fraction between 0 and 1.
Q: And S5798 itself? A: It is 0.50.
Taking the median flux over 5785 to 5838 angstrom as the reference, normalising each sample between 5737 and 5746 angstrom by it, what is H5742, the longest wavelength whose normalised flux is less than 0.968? 5741.47 angstrom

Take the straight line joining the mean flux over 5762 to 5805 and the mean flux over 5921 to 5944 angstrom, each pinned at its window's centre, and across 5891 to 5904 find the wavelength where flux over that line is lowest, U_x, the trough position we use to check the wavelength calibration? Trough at 5895.54 angstrom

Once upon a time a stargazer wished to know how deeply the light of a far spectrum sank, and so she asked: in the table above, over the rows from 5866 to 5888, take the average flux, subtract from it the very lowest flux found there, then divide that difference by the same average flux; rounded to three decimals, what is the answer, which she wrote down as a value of 0.035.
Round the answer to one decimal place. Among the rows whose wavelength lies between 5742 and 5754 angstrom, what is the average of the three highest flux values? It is 49.1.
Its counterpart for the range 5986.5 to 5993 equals 46.8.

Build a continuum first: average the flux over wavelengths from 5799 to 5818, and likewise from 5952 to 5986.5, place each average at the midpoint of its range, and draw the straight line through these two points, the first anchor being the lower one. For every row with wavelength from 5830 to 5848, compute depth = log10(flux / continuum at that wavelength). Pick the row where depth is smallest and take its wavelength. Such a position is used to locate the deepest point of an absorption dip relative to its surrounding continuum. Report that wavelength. 5833.42 angstrom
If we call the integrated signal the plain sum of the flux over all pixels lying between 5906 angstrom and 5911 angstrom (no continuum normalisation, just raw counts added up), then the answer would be 185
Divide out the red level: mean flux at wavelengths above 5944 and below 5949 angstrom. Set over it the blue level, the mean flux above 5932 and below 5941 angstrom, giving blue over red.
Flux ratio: 1.01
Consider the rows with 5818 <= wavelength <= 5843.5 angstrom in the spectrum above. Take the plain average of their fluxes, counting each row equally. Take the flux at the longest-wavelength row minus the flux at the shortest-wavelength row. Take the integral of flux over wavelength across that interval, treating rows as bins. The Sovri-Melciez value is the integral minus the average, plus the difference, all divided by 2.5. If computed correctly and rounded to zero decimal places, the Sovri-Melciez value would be 466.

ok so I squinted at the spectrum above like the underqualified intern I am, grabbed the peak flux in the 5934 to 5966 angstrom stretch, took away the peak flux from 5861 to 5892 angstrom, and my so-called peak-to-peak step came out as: -2.1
